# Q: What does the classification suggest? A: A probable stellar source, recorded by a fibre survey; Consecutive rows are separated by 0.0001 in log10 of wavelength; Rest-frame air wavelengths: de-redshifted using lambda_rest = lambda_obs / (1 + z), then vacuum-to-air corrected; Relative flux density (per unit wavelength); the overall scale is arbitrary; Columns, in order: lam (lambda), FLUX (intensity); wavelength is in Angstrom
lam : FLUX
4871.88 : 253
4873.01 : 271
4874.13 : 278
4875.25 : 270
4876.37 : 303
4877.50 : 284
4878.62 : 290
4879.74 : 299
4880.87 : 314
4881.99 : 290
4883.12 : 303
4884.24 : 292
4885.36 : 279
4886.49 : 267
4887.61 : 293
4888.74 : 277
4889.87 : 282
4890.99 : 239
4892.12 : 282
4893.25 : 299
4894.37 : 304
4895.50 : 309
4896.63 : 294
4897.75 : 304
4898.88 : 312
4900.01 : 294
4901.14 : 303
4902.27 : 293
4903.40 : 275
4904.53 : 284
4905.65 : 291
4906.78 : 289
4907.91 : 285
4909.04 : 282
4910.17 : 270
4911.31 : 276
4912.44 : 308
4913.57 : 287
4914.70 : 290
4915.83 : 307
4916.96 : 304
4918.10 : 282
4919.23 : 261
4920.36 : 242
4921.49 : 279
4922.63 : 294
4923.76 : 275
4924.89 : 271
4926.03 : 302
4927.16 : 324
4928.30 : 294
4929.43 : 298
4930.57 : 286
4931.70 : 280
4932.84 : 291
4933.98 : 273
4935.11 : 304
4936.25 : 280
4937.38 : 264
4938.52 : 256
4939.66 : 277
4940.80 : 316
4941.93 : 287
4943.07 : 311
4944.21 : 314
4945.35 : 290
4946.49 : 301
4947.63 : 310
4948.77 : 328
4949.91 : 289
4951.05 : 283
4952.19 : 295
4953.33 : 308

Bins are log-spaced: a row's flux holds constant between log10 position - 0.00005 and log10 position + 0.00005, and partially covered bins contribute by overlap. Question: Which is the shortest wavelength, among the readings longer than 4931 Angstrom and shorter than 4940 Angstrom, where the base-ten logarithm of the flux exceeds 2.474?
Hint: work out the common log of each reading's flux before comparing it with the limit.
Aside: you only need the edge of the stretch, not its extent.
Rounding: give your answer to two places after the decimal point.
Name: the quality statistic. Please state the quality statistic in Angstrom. 4935.11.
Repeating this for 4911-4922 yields 4912.44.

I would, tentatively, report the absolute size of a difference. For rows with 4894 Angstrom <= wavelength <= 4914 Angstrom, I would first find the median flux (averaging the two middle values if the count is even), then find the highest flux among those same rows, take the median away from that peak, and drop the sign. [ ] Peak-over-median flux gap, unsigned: 20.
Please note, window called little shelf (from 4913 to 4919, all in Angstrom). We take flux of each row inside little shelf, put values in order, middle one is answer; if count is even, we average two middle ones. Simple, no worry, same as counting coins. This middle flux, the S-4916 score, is 290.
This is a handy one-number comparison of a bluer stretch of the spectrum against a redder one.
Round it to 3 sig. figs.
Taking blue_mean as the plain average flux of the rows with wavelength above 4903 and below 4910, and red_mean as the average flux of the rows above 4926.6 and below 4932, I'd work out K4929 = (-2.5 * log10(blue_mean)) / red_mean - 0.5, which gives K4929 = -0.521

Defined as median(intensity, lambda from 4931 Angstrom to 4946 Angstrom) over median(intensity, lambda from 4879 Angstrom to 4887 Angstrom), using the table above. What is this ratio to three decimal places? 0.983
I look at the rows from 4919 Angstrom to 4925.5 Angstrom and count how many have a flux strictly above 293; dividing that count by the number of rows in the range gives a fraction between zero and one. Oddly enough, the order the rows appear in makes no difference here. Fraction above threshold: 0.17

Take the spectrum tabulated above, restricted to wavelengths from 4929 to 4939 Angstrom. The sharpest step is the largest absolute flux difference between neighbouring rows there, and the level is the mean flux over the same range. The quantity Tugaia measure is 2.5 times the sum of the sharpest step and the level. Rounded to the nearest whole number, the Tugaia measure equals 781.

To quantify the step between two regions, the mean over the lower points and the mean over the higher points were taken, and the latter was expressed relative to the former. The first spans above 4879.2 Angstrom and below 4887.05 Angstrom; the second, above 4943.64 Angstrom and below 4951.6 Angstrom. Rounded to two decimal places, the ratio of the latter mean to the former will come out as 1.03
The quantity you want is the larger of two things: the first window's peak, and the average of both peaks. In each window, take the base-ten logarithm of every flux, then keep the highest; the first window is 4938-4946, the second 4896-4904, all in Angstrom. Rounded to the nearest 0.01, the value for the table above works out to 2.50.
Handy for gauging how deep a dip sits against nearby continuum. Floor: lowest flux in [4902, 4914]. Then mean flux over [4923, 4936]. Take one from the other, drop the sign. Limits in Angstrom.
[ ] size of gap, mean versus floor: 21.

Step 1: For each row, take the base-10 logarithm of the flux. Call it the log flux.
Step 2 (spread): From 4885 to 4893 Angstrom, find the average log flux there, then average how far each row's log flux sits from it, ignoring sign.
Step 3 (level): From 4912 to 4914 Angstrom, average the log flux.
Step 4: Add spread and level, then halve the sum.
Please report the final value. 1.25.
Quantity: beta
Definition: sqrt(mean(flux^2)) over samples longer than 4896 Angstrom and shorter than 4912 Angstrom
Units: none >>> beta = 290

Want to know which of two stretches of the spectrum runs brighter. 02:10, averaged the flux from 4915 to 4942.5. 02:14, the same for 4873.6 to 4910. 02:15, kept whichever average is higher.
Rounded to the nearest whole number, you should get 289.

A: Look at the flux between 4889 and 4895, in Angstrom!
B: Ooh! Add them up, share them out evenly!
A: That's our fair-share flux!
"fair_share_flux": 281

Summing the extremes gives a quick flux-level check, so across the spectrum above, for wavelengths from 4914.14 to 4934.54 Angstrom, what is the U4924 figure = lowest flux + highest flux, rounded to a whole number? 566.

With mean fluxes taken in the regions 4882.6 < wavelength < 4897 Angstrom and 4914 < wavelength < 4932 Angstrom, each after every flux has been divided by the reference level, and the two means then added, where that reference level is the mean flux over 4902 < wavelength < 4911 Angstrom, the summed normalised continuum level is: 2.02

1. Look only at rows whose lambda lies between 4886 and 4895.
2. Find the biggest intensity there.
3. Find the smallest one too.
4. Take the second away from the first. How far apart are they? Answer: 65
